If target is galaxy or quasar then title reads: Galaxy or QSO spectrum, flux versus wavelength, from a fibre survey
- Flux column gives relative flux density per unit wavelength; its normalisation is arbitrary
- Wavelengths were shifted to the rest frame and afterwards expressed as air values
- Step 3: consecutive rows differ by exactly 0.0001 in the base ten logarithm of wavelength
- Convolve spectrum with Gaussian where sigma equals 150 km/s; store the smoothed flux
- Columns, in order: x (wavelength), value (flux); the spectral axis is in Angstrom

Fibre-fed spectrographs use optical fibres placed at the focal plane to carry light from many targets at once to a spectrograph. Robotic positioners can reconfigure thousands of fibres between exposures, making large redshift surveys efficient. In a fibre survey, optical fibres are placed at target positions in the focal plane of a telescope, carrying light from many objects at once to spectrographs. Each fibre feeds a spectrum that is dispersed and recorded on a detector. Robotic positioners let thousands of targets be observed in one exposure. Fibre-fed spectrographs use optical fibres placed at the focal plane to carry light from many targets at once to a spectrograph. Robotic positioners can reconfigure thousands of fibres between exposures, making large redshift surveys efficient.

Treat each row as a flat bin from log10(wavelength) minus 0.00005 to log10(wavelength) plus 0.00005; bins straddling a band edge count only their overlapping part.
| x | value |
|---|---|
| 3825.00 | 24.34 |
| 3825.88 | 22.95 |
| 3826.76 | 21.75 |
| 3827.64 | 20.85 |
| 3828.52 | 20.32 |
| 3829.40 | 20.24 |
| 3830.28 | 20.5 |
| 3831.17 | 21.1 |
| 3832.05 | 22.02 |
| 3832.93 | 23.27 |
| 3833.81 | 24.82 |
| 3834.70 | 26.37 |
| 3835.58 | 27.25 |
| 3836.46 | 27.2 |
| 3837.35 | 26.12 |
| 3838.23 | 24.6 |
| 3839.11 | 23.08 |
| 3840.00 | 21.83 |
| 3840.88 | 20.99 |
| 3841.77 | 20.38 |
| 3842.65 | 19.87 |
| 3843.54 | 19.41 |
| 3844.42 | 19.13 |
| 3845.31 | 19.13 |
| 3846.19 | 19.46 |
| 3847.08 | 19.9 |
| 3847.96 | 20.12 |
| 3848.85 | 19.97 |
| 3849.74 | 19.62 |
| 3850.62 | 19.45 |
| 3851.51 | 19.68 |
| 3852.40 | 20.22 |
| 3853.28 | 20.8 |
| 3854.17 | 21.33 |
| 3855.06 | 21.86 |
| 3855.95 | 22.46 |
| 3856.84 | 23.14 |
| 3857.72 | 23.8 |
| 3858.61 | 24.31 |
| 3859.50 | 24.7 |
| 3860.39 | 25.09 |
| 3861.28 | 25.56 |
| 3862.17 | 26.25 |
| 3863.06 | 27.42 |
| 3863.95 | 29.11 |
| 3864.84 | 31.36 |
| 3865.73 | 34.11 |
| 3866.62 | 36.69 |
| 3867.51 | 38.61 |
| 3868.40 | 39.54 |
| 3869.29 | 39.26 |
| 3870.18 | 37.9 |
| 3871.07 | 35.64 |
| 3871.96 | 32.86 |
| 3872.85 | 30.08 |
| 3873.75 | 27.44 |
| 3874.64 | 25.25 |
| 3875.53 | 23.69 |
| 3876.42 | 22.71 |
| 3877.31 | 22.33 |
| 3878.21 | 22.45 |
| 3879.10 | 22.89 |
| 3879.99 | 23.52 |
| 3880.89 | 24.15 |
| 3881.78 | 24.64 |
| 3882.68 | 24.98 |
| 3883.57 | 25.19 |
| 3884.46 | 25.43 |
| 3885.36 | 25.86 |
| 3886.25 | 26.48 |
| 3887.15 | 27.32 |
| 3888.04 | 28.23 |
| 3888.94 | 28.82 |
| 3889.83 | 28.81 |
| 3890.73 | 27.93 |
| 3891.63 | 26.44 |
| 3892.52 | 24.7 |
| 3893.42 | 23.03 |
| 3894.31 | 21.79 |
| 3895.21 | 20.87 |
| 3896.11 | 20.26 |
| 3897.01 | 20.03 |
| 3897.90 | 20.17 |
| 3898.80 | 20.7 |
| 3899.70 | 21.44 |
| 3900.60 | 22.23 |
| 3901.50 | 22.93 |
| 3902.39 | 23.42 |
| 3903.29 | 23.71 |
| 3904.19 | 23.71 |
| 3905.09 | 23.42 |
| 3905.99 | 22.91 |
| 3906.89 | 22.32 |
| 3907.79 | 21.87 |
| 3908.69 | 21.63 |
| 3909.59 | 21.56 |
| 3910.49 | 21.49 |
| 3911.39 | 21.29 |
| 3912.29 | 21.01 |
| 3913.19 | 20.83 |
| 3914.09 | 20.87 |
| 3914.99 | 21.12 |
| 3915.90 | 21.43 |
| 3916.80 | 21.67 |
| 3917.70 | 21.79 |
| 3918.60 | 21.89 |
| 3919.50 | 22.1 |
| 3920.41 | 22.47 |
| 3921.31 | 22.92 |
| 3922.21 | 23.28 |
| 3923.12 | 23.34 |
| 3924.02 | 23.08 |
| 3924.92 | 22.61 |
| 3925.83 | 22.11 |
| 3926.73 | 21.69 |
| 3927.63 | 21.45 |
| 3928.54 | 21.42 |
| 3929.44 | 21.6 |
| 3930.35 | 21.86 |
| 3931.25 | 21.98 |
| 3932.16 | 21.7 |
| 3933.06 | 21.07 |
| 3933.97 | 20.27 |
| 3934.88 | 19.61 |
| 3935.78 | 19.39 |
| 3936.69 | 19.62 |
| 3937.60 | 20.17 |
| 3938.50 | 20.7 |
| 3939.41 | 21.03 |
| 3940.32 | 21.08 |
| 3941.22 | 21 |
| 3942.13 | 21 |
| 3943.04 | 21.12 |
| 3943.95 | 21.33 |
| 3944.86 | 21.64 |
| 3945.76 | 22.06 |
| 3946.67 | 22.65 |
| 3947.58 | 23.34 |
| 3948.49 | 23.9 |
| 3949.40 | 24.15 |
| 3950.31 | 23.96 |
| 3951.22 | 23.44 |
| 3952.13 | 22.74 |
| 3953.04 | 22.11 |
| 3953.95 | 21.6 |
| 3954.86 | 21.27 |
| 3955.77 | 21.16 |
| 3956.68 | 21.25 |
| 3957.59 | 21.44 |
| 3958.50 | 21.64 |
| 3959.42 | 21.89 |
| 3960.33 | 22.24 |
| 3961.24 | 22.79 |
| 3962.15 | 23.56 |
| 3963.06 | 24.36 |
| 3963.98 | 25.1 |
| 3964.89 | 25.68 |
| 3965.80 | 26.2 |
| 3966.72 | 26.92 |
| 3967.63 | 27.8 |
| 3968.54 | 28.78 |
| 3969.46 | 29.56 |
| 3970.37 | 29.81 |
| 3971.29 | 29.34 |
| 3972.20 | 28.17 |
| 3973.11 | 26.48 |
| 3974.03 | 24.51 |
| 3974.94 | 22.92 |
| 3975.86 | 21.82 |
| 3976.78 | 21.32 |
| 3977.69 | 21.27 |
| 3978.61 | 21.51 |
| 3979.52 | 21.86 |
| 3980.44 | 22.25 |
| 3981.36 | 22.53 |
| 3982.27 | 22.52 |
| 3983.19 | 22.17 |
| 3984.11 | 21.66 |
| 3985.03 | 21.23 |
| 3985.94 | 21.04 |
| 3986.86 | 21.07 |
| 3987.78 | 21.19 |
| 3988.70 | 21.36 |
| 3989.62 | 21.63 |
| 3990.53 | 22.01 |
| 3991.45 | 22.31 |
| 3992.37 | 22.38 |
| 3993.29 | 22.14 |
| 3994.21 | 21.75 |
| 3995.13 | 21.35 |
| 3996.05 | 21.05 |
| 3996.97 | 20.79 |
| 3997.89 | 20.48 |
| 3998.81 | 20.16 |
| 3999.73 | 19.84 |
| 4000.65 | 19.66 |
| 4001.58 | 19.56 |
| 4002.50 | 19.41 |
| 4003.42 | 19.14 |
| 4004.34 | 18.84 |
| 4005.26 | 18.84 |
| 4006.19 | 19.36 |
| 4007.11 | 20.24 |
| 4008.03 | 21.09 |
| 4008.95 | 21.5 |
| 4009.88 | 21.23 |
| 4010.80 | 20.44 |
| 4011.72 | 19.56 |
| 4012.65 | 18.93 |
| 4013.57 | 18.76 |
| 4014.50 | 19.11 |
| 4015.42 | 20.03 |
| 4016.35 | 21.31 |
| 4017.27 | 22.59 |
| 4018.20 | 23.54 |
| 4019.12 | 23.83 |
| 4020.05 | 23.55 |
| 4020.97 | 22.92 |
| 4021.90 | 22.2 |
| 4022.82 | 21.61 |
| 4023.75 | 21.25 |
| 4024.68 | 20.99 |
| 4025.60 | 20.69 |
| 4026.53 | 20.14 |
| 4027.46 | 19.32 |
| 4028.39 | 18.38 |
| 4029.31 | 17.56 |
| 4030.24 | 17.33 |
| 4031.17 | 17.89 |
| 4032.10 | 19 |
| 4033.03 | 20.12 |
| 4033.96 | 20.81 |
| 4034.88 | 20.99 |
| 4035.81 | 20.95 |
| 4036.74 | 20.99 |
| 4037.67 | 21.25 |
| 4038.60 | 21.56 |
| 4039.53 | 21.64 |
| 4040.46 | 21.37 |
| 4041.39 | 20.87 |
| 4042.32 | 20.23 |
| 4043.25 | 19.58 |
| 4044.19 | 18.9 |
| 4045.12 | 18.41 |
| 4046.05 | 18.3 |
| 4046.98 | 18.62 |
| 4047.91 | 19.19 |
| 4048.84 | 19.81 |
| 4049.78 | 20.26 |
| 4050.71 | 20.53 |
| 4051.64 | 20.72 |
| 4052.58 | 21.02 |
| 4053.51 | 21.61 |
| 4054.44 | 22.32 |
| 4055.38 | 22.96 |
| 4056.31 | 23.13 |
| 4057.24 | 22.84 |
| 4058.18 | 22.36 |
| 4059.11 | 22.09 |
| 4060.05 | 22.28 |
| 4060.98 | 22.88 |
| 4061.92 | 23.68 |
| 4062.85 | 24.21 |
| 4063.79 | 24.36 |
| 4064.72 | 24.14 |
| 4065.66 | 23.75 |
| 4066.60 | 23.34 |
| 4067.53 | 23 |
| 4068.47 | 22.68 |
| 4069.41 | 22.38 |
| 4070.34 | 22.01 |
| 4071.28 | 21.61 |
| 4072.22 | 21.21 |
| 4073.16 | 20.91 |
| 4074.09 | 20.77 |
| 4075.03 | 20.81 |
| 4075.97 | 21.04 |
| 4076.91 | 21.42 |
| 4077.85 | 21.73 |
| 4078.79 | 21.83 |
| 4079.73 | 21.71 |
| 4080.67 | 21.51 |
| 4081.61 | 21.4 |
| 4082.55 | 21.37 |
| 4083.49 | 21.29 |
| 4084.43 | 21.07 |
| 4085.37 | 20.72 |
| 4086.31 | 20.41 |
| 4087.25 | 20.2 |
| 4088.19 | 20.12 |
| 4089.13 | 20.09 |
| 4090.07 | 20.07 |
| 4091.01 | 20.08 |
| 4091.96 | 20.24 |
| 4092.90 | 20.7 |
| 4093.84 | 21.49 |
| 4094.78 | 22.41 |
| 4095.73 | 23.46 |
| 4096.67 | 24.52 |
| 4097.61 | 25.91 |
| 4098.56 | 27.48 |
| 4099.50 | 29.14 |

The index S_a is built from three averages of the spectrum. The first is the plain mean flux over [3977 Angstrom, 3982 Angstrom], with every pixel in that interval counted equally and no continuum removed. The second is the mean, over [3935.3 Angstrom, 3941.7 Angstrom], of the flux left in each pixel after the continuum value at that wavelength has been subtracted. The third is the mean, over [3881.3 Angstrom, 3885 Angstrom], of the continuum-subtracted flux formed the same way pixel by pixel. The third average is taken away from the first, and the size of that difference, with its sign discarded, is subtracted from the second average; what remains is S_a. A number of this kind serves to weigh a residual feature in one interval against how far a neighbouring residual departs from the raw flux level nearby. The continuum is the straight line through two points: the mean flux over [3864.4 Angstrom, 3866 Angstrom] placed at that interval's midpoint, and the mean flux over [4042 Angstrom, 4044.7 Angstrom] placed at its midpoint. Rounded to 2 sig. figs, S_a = -35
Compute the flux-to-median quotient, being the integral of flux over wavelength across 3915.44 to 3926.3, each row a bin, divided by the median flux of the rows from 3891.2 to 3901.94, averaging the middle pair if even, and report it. 11.2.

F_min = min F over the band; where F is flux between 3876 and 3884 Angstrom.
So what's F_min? 22.33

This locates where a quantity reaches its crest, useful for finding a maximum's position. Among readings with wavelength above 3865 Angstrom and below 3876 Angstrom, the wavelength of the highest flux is 3868.40 Angstrom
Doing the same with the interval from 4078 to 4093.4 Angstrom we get 4078.79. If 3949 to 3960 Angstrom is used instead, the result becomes 3949.40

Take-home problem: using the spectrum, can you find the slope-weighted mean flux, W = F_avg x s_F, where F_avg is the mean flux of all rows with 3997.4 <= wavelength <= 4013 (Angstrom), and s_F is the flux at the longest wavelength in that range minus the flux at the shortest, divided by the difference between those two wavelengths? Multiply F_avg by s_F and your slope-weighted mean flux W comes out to -2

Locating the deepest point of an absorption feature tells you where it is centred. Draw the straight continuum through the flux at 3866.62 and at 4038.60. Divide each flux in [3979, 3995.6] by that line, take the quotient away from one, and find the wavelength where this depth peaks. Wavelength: 3985.94 Angstrom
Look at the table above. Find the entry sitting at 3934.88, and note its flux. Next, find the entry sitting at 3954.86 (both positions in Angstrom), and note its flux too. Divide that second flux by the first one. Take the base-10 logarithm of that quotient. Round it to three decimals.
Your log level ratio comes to 0.035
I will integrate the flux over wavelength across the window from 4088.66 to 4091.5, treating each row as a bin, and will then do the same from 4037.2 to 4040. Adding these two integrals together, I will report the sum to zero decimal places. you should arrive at 117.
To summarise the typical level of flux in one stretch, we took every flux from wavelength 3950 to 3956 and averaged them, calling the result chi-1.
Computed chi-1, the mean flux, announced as 22.3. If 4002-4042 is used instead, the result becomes 20.5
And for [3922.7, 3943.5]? 21.3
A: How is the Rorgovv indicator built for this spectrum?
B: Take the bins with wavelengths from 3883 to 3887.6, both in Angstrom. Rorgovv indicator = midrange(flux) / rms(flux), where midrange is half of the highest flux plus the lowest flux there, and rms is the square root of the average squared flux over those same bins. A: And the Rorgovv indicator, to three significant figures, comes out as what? 1.01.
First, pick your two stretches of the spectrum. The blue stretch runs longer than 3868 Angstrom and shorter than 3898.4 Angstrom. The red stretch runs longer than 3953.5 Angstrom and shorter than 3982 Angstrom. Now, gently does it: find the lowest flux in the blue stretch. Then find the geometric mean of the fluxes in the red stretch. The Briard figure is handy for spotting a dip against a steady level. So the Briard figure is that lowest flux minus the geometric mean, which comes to -3.9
